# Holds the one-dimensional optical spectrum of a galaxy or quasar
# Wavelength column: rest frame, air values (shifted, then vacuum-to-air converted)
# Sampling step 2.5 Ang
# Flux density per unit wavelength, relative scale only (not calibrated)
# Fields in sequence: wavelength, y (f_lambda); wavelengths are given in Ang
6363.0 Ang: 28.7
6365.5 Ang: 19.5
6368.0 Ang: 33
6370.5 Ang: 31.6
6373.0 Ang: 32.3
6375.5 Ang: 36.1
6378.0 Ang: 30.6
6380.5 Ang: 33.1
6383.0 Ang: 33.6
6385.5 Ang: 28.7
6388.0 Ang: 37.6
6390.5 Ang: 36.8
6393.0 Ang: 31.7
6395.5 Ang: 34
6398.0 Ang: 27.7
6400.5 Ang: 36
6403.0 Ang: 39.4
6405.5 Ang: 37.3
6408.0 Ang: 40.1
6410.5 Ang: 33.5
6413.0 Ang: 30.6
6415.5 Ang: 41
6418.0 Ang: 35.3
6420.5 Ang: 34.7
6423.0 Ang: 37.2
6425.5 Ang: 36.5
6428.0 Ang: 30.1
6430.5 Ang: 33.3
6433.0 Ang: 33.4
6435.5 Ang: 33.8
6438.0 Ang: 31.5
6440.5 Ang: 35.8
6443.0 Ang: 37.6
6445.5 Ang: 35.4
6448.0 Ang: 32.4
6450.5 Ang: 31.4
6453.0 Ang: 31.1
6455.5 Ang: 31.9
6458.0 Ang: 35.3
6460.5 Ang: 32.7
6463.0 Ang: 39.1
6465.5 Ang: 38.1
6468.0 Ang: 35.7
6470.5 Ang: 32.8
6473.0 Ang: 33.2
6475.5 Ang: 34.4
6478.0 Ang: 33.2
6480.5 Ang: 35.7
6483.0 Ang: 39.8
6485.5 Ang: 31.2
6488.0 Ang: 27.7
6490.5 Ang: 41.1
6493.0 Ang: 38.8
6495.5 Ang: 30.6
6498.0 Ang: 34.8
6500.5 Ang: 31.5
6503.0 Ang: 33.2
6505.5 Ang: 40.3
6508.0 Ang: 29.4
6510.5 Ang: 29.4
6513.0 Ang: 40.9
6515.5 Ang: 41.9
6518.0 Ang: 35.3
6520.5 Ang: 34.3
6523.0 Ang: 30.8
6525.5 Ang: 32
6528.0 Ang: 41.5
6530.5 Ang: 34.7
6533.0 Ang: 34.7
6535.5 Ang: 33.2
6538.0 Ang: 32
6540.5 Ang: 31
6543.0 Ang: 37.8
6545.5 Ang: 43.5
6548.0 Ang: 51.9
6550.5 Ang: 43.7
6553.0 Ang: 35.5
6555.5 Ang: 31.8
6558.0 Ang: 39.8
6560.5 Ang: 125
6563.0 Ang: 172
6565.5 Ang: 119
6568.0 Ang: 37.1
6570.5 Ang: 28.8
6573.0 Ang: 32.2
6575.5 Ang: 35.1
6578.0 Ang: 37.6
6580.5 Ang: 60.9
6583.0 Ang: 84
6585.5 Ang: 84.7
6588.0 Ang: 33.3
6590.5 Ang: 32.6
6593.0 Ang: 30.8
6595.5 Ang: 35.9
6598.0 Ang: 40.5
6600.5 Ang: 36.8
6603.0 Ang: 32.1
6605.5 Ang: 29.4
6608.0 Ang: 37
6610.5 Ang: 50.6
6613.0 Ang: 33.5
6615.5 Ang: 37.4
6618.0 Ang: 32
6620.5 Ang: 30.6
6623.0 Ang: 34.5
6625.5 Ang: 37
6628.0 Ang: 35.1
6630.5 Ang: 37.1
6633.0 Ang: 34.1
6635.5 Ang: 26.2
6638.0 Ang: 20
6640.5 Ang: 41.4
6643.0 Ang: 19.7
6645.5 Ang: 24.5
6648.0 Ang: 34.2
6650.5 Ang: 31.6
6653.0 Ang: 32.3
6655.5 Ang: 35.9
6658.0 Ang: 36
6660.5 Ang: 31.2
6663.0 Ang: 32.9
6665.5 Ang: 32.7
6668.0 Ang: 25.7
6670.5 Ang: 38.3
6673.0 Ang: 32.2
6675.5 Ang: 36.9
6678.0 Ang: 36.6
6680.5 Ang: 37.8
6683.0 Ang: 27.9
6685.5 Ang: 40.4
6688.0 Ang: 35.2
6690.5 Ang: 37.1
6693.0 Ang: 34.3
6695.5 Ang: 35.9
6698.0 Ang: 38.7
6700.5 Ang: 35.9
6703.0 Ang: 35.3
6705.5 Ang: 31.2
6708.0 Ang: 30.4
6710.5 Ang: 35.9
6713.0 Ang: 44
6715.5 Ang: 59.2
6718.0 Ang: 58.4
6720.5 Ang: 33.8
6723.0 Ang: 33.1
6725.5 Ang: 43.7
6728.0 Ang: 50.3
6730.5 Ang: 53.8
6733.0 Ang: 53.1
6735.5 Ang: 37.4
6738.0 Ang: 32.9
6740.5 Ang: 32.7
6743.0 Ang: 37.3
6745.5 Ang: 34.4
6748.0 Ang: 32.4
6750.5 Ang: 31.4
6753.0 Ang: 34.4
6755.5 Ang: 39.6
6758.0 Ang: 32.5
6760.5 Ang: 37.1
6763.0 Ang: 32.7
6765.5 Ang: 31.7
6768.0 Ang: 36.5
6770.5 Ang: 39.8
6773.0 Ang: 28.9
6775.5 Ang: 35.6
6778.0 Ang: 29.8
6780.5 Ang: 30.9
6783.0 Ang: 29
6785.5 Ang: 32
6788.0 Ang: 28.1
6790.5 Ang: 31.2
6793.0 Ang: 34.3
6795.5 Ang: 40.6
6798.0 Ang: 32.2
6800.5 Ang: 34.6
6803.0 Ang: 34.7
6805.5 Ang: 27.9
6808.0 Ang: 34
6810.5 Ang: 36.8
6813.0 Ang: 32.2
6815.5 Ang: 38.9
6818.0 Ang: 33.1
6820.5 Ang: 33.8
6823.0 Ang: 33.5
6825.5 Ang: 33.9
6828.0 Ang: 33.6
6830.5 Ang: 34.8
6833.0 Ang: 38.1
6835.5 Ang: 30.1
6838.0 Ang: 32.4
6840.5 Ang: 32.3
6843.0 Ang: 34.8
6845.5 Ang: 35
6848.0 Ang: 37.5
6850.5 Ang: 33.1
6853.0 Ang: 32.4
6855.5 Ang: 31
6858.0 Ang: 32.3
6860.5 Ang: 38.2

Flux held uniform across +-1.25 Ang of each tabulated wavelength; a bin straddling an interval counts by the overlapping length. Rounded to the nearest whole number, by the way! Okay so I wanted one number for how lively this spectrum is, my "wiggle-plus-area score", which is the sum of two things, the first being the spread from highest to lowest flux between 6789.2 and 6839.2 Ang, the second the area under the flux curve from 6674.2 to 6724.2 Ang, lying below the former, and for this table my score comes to 1908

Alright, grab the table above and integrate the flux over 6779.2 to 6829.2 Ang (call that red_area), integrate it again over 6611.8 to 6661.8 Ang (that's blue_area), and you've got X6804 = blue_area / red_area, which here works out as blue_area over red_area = 0.97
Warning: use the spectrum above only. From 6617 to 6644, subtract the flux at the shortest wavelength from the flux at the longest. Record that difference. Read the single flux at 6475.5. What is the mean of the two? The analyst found 11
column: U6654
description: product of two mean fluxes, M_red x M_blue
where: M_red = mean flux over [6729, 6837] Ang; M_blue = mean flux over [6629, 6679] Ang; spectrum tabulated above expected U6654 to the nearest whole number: 1110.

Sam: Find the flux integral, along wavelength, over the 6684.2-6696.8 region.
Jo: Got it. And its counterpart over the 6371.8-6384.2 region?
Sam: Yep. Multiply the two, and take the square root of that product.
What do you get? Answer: 435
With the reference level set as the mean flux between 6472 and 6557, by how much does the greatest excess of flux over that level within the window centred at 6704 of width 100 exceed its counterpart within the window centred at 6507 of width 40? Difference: 17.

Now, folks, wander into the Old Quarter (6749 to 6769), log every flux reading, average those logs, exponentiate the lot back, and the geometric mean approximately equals 34.4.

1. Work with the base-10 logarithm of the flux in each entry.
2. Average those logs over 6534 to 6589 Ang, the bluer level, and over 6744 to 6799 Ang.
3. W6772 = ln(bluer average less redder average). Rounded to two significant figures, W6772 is -1.8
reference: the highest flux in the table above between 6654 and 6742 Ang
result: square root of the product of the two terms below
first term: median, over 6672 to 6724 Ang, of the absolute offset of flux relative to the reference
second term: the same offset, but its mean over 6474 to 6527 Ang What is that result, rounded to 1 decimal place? 23.9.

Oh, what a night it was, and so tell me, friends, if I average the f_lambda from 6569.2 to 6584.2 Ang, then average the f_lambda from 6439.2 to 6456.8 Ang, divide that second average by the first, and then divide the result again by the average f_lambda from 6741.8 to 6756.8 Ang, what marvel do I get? 0.021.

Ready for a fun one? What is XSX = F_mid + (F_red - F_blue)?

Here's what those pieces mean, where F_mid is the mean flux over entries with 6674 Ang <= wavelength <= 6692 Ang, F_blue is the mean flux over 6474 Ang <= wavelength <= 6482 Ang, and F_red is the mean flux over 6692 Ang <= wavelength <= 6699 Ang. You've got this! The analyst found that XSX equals 38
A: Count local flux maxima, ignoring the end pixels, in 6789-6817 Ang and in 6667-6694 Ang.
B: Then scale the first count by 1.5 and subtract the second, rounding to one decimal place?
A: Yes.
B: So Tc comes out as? -0.5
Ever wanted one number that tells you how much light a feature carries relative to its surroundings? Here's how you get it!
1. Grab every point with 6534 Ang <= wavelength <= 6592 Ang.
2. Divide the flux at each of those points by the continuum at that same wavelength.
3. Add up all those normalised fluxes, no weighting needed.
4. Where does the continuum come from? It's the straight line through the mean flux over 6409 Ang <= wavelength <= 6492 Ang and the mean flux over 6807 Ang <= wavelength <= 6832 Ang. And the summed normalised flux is 37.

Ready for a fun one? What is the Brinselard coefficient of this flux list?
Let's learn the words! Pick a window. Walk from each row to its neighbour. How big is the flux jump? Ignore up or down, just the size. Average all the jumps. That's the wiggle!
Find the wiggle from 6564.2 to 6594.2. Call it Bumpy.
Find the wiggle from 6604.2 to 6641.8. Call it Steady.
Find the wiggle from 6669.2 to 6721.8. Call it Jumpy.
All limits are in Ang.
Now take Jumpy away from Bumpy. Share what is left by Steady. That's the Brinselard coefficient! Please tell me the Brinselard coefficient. 1.8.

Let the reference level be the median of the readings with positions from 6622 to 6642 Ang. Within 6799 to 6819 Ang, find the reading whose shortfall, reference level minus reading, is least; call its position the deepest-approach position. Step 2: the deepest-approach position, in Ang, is 6815.5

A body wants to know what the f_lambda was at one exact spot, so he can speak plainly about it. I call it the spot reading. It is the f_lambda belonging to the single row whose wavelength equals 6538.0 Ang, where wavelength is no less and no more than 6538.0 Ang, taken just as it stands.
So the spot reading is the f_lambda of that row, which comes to 32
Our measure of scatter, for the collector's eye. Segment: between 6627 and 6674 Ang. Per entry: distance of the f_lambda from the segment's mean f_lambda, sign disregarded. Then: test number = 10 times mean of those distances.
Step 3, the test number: 45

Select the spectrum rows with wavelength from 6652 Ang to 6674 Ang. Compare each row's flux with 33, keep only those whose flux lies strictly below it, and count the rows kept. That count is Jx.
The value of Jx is 6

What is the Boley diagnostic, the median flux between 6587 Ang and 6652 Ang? 33.8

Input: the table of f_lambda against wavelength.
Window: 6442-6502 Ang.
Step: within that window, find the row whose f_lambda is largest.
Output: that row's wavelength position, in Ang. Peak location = 6490.5 Ang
